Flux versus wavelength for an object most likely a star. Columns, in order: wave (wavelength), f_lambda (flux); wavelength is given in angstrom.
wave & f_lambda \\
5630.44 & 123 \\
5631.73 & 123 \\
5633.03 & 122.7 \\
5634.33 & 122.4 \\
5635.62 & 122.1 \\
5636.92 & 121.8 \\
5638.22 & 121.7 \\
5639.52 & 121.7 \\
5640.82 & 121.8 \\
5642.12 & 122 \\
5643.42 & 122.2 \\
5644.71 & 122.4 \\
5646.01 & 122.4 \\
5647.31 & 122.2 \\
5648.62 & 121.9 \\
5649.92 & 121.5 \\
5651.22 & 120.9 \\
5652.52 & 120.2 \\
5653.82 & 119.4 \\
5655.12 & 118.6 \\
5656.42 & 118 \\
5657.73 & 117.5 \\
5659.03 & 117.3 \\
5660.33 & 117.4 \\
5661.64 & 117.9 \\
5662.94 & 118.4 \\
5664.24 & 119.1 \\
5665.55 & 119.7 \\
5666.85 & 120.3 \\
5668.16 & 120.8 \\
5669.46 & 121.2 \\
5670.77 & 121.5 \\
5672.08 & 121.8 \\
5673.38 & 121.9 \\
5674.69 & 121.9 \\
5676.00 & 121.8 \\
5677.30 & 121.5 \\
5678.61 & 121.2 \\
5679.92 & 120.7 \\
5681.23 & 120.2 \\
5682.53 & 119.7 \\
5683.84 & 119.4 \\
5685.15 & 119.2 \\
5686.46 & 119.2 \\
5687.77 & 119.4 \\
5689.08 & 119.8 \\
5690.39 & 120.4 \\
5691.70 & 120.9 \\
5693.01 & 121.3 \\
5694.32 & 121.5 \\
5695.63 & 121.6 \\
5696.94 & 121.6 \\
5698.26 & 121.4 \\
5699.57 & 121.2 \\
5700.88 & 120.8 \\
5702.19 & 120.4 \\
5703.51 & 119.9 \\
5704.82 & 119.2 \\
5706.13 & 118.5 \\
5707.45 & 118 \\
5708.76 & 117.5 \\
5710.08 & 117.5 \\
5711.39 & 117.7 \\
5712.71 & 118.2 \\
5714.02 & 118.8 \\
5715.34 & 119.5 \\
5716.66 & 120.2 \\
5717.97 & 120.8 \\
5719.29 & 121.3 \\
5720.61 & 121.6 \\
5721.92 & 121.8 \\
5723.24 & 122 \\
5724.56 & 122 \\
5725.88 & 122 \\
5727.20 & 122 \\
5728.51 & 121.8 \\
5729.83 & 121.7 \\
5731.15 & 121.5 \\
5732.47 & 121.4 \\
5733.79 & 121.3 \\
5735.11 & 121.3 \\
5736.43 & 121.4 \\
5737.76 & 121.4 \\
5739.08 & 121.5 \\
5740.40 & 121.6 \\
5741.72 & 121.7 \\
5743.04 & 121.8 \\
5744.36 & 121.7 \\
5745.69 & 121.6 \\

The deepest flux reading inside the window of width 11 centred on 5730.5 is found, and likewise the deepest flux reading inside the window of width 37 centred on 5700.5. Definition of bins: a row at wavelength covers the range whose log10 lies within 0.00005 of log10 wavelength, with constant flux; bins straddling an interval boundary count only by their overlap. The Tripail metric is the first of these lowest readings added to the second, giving 239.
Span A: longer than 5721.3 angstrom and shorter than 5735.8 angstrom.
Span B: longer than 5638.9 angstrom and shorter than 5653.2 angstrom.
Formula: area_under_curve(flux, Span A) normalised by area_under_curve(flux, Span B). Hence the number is 1.014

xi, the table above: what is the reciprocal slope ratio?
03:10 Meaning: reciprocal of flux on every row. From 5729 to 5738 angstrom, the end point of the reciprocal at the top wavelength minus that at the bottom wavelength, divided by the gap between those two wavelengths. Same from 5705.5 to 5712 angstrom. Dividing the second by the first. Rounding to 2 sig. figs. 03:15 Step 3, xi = 4.3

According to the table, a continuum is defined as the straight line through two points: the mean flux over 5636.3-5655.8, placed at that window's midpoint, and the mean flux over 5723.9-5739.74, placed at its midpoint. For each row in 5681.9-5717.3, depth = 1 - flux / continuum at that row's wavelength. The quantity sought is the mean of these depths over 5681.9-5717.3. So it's 0.015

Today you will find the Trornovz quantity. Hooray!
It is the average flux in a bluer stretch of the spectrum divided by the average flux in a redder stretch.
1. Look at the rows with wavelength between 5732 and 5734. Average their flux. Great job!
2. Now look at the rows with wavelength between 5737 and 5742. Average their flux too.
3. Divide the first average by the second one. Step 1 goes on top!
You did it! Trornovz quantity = 1.00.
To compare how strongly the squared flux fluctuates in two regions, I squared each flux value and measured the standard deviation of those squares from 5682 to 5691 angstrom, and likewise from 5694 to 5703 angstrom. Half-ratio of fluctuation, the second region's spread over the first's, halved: 0.5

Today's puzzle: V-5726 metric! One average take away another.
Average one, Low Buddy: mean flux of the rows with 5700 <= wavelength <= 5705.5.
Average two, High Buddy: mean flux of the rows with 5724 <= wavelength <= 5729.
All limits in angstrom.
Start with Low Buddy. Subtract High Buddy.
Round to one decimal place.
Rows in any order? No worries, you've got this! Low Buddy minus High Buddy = -1.9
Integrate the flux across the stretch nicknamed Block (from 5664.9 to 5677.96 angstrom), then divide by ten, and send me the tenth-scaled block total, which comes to 158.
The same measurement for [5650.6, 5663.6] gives 154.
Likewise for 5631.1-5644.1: 159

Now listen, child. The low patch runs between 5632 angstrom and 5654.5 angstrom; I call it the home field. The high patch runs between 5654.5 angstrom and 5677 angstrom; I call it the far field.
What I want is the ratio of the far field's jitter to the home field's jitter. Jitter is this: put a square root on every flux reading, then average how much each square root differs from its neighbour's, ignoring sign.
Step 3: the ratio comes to 1.29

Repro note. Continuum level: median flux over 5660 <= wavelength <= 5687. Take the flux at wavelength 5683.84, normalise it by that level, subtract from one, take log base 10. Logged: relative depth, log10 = -2.13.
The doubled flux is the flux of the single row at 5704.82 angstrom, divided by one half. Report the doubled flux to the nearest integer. 238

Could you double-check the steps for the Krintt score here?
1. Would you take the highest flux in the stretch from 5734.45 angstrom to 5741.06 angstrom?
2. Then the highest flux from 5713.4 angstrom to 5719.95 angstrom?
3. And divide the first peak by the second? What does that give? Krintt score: 1.00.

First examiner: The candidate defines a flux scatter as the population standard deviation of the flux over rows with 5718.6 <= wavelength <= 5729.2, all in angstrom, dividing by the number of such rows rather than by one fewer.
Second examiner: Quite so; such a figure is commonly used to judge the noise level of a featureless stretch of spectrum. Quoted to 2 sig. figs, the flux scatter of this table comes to 0.24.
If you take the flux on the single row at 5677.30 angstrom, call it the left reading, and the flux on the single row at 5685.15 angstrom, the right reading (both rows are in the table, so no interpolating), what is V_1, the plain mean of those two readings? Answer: 120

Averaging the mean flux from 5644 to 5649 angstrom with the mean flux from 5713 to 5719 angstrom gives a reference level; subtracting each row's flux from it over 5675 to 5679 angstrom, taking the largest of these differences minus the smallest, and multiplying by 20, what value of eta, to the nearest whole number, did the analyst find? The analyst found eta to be 12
